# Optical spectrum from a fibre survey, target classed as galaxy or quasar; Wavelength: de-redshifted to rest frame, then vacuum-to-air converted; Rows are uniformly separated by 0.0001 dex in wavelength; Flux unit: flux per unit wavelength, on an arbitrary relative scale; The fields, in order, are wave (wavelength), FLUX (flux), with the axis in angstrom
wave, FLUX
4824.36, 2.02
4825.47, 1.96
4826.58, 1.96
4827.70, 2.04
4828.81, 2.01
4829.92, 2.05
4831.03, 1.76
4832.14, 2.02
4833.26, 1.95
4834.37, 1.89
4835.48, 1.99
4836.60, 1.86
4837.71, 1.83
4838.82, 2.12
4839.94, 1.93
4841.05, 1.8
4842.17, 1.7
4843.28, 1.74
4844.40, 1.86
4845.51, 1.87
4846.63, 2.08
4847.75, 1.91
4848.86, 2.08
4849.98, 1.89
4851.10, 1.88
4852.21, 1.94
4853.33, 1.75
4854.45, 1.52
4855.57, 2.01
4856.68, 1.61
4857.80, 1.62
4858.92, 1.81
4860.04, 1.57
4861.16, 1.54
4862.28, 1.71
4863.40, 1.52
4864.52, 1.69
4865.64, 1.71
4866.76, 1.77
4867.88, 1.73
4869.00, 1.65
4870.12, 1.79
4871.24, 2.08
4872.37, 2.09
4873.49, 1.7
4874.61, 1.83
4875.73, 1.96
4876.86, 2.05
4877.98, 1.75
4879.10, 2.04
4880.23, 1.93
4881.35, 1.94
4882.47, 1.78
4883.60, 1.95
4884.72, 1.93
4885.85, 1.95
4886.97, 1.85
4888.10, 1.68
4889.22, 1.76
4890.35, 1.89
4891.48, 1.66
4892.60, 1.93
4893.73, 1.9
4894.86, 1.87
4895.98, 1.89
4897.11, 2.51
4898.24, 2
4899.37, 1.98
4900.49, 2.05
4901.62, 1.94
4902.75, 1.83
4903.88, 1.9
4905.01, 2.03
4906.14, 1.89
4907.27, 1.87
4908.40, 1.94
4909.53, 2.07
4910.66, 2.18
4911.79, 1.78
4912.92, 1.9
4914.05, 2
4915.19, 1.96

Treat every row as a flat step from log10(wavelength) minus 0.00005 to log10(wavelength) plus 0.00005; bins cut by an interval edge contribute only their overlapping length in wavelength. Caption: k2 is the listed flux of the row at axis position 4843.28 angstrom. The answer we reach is 1.74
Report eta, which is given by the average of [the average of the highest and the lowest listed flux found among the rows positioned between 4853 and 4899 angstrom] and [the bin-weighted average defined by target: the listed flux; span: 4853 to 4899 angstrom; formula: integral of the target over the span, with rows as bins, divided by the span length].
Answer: 1.92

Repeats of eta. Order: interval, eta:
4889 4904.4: 2.01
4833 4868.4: 1.81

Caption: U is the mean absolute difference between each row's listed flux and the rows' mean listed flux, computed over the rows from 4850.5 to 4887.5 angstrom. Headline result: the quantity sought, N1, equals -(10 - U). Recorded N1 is -9.86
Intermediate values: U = 0.14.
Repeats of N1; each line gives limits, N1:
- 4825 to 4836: -9.94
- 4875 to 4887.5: -9.93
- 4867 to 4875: -9.86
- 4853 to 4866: -9.89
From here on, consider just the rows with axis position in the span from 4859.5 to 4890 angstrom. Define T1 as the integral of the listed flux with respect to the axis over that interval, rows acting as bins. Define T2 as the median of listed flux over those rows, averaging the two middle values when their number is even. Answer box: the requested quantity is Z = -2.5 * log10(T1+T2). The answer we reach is -4.4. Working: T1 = 55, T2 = 1.78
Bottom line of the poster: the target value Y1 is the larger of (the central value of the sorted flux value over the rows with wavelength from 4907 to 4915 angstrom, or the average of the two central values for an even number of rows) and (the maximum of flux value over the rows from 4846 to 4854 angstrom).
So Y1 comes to 2.080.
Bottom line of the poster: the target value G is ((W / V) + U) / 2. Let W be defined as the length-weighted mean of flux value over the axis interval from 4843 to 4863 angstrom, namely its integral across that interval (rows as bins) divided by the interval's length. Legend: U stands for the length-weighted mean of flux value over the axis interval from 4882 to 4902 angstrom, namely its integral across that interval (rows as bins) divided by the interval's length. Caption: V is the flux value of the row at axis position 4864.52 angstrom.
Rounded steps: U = 1.92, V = 1.69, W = 1.80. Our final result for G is 1.49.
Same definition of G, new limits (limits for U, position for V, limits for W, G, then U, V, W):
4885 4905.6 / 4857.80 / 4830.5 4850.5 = 1.55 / 1.92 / 1.62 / 1.90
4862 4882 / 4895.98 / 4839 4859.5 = 1.40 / 1.83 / 1.89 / 1.84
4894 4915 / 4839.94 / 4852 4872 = 1.44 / 1.98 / 1.93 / 1.72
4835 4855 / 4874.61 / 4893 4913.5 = 1.48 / 1.87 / 1.83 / 1.97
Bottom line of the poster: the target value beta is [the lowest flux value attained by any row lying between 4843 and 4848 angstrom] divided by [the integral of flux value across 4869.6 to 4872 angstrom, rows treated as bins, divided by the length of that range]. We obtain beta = 0.89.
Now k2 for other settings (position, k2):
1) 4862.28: 1.71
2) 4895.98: 1.89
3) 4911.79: 1.78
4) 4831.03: 1.76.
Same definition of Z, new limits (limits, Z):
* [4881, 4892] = -3.4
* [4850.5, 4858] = -2.9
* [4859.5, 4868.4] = -3.0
